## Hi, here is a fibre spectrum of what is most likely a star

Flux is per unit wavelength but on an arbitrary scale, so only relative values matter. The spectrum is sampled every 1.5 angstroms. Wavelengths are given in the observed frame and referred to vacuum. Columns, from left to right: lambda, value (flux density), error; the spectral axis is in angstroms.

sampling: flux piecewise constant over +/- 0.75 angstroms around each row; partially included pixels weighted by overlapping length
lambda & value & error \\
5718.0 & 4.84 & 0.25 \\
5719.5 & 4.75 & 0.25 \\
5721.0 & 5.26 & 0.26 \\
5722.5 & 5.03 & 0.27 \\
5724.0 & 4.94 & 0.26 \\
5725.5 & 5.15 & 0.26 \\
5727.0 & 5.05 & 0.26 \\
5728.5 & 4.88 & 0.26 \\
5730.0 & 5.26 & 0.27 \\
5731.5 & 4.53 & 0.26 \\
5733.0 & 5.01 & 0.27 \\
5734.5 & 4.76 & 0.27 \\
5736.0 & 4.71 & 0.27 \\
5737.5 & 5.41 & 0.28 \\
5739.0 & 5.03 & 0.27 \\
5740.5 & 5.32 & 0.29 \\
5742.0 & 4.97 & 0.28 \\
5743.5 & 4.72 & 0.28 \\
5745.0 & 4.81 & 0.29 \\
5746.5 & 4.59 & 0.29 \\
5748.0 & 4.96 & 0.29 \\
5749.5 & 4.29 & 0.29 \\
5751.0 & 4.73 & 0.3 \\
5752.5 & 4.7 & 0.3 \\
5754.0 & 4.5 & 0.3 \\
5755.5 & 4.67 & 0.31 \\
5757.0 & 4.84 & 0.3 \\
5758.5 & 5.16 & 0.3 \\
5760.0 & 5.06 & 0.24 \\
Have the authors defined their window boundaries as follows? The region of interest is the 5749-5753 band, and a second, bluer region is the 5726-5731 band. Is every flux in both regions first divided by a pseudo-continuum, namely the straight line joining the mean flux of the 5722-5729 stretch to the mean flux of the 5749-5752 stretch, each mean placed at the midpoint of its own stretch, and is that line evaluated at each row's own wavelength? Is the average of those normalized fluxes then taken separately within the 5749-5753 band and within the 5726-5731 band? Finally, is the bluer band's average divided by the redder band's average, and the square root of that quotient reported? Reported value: 1.00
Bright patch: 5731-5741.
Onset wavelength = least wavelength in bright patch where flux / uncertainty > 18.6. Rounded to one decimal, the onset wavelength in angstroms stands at 5737.5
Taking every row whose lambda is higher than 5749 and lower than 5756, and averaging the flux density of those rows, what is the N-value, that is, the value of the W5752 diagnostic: 4.6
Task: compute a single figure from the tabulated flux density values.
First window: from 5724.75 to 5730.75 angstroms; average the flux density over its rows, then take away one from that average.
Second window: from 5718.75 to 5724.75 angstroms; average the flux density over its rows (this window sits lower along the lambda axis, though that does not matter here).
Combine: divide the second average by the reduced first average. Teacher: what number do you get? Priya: 1.22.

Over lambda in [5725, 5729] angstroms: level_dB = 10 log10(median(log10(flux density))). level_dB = -1.53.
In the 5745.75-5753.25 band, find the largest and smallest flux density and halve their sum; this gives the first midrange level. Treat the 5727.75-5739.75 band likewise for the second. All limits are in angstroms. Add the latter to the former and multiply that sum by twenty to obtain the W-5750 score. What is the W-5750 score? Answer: 192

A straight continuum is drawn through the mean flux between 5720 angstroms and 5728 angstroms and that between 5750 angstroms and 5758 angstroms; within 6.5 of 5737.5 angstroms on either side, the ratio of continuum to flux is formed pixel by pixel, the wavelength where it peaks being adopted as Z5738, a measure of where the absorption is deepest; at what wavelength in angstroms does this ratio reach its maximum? 5731.5 angstroms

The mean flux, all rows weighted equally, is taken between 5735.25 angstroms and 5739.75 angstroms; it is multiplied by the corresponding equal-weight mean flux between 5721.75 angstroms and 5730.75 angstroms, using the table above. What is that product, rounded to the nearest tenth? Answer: 25.5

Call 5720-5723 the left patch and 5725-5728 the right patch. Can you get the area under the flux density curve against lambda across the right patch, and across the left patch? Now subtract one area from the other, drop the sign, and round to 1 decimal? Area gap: 0.1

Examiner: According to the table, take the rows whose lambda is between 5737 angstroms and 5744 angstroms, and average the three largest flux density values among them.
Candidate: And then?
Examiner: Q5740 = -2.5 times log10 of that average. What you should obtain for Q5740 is -1.80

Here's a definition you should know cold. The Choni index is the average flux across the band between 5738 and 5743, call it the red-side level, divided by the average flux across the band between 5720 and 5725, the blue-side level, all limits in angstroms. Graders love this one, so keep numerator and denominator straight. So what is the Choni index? 1.01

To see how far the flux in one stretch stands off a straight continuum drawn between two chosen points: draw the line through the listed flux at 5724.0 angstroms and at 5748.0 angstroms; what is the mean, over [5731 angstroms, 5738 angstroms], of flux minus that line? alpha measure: -0.1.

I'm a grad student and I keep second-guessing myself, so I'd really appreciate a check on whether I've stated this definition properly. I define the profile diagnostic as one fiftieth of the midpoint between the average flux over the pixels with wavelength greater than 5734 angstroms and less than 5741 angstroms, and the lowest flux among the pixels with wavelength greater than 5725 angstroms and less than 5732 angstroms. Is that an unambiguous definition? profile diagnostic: 0.0958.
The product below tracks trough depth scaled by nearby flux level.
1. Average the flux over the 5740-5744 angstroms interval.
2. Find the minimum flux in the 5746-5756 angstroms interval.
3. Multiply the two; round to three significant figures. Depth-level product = 21.5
